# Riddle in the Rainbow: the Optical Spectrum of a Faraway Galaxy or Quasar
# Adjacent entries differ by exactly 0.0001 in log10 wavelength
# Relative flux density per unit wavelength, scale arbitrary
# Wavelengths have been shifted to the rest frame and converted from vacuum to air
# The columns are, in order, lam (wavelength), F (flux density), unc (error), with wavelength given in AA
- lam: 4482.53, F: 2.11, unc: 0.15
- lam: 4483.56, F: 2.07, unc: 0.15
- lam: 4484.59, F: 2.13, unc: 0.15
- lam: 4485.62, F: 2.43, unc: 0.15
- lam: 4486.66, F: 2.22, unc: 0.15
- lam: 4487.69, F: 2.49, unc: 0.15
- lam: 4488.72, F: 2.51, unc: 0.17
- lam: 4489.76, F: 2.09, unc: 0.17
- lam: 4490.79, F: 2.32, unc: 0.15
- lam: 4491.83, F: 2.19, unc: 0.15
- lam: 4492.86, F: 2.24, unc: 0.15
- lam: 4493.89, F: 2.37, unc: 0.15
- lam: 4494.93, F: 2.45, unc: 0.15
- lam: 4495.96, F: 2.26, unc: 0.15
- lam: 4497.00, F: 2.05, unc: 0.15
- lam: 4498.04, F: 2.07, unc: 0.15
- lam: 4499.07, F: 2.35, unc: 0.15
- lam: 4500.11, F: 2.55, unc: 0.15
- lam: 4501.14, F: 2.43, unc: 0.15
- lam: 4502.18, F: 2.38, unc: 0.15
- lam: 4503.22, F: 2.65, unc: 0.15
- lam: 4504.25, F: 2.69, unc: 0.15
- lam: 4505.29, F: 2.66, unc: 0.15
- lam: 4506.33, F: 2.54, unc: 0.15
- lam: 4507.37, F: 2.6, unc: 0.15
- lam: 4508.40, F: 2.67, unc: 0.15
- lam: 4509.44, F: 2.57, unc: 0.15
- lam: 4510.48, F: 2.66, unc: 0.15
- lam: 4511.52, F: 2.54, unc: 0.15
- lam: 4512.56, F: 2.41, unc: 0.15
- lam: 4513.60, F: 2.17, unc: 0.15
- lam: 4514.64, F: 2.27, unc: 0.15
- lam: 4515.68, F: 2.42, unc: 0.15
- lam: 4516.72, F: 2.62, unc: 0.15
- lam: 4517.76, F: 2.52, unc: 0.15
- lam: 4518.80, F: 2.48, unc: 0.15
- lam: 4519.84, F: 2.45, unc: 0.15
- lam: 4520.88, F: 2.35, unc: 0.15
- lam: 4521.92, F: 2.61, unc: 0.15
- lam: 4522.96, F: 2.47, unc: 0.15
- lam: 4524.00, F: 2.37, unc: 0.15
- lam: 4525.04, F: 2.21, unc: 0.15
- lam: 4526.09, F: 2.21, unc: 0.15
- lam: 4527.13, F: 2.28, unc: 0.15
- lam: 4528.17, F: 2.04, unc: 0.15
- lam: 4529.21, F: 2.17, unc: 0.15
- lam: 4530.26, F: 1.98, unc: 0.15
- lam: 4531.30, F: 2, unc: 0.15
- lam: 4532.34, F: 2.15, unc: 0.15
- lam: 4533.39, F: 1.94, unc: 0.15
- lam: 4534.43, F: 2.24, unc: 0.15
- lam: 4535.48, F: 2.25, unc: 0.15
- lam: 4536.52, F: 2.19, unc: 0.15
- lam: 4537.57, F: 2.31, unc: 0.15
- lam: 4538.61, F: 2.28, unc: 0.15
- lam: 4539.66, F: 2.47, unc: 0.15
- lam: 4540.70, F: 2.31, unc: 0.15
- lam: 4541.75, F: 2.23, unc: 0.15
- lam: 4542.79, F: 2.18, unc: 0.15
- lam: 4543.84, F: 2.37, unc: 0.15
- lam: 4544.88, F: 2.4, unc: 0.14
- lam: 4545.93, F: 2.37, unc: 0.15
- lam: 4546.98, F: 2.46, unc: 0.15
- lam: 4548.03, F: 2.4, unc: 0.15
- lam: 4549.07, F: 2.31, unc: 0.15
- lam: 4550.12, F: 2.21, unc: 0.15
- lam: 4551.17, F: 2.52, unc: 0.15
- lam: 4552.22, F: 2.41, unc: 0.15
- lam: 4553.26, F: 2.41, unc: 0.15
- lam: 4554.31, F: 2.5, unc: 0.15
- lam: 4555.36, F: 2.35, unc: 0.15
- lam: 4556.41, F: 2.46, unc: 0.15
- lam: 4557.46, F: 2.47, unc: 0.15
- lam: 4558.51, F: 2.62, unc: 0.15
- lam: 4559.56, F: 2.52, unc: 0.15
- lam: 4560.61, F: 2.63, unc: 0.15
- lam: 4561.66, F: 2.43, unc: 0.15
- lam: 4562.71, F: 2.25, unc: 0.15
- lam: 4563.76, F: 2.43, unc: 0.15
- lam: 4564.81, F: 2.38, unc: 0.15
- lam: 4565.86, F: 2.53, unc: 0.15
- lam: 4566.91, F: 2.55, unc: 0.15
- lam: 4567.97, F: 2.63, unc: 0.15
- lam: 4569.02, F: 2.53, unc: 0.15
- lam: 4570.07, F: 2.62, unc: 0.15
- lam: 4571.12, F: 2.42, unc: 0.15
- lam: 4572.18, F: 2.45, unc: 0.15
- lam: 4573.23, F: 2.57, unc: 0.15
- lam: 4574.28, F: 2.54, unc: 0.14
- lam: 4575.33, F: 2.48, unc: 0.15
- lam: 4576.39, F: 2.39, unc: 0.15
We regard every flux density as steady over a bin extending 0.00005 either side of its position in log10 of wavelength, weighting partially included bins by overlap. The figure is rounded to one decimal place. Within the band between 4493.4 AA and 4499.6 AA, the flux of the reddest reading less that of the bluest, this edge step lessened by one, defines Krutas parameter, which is -1.0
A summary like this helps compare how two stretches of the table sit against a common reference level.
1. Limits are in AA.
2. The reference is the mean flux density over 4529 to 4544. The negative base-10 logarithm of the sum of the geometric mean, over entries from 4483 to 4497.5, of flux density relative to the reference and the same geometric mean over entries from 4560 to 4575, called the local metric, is -0.335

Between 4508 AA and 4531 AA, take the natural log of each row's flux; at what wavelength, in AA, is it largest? 4508.40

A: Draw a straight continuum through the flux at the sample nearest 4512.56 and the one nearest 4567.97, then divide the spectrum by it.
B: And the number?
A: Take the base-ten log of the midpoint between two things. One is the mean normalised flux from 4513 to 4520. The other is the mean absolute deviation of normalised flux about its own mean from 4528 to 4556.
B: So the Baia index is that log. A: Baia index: -0.284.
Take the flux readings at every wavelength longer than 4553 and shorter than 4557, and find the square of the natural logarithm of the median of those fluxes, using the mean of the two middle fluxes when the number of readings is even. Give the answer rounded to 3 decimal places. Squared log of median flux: 0.792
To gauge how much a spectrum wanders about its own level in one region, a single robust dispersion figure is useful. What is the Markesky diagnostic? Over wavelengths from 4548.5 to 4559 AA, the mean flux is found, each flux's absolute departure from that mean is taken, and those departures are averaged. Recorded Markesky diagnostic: 0.088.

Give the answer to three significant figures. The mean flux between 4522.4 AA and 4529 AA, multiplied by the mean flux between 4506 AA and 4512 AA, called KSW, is 5.88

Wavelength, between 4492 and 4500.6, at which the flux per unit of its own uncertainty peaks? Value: 4500.11 AA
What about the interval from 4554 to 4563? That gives 4560.61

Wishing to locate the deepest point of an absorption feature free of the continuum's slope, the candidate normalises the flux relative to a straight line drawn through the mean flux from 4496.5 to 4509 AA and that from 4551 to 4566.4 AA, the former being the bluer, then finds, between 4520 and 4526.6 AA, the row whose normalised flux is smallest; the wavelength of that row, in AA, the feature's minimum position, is 4525.04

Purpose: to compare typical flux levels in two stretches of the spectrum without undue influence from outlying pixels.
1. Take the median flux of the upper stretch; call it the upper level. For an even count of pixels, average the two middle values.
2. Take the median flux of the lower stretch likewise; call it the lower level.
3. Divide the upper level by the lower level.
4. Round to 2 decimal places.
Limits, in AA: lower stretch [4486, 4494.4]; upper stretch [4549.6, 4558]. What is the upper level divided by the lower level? 1.07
